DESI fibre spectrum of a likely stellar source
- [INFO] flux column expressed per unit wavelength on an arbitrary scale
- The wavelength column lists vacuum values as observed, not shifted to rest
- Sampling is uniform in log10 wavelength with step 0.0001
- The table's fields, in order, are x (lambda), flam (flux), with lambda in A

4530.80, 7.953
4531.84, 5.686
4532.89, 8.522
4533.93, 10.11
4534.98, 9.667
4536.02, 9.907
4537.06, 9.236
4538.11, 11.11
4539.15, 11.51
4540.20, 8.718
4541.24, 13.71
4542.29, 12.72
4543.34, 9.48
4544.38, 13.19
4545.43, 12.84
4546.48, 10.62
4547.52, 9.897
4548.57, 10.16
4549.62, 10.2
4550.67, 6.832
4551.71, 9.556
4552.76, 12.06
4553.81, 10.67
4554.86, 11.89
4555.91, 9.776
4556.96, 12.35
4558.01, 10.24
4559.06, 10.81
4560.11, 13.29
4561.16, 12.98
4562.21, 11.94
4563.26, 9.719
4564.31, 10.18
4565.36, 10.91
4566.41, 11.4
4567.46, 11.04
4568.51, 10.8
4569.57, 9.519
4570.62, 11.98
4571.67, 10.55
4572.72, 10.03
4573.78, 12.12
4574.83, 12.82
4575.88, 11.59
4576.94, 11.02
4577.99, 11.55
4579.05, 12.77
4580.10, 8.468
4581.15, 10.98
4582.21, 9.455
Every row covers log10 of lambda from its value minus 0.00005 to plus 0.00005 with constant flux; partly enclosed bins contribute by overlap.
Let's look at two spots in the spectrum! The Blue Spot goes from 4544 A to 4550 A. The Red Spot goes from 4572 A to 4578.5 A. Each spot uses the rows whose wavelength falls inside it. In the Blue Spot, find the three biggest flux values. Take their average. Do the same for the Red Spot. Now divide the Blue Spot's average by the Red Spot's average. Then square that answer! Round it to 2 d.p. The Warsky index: 1.01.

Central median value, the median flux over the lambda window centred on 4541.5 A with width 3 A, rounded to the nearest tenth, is 12.7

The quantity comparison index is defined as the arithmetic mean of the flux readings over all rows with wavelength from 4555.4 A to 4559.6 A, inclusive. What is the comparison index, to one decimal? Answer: 10.8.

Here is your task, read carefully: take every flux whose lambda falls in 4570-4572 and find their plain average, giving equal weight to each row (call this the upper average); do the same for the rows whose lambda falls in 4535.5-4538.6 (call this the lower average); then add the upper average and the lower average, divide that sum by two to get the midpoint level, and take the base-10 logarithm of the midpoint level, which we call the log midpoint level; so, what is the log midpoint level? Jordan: 1.03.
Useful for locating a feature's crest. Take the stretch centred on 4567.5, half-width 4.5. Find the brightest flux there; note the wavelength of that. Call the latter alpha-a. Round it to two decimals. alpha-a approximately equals 4570.62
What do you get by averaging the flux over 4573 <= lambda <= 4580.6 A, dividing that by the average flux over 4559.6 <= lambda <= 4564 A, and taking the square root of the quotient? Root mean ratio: 0.98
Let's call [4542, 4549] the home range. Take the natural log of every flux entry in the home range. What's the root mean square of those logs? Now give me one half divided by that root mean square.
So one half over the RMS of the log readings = 0.207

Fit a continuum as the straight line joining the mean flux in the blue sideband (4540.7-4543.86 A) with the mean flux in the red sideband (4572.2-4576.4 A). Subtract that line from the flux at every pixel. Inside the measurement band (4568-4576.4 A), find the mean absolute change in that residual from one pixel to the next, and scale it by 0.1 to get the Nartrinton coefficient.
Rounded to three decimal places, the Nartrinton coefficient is 0.139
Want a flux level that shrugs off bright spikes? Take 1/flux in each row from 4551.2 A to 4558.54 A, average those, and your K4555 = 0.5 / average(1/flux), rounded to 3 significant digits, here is 5.42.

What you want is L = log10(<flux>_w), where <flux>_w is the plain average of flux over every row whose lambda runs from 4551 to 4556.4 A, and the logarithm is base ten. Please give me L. 1.03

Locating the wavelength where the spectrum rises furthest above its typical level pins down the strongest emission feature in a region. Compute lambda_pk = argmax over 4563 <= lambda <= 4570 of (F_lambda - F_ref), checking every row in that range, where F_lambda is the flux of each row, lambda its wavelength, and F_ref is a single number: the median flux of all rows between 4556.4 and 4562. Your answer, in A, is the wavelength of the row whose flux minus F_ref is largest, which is 4566.41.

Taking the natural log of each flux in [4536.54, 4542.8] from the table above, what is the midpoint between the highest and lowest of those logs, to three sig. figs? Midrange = 2.39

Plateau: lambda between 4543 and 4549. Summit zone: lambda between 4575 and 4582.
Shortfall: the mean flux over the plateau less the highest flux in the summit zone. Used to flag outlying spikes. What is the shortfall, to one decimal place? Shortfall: -1.7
